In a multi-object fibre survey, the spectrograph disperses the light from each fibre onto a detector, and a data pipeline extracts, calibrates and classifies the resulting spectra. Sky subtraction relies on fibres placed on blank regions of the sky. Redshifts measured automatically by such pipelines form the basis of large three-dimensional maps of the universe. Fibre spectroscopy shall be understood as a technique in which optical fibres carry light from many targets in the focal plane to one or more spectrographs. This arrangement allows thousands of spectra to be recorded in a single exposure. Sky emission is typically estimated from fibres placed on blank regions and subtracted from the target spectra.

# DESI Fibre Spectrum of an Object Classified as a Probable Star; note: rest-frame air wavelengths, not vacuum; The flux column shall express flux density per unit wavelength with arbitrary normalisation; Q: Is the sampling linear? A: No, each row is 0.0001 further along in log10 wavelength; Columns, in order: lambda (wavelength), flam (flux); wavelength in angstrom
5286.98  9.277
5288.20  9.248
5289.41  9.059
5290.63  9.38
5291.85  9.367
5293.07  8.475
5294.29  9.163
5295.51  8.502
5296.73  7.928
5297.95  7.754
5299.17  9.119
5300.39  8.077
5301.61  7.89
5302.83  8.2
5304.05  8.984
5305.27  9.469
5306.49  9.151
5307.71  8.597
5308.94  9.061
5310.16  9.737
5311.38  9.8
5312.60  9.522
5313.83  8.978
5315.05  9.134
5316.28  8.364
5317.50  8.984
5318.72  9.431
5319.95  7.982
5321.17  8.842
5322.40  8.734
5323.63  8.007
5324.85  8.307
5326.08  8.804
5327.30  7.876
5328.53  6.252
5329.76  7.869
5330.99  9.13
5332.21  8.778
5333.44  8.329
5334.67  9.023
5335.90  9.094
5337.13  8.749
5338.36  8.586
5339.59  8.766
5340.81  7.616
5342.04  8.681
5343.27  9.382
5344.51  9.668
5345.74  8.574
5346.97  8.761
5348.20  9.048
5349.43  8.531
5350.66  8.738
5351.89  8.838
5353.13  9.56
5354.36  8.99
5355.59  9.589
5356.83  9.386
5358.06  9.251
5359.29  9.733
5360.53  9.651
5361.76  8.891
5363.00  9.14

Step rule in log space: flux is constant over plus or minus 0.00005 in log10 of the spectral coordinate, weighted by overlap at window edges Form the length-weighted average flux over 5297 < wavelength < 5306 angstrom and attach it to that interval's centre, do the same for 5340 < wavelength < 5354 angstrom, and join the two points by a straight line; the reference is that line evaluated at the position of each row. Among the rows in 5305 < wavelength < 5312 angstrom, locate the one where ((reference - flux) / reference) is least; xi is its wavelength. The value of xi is 5311.38 angstrom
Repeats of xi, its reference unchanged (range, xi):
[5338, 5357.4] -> 5344.51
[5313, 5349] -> 5344.51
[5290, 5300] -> 5290.63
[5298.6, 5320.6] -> 5311.38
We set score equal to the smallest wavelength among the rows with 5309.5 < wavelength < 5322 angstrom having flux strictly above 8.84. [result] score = 5310.16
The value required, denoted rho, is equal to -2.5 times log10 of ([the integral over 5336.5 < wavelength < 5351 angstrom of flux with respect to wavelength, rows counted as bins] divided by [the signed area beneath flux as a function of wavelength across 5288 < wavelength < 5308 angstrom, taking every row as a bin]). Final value 0.3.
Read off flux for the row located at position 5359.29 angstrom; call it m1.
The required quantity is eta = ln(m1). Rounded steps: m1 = 9.733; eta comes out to 2.28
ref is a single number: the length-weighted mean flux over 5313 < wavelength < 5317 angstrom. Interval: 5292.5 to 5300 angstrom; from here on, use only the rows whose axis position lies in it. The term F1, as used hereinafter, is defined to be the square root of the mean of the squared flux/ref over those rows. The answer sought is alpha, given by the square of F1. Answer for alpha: 0.92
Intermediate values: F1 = 0.96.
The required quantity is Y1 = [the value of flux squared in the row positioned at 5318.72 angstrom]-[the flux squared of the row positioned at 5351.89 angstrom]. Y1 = 10.8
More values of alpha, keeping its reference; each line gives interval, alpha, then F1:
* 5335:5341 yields 0.94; 0.97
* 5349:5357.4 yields 1.06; 1.03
